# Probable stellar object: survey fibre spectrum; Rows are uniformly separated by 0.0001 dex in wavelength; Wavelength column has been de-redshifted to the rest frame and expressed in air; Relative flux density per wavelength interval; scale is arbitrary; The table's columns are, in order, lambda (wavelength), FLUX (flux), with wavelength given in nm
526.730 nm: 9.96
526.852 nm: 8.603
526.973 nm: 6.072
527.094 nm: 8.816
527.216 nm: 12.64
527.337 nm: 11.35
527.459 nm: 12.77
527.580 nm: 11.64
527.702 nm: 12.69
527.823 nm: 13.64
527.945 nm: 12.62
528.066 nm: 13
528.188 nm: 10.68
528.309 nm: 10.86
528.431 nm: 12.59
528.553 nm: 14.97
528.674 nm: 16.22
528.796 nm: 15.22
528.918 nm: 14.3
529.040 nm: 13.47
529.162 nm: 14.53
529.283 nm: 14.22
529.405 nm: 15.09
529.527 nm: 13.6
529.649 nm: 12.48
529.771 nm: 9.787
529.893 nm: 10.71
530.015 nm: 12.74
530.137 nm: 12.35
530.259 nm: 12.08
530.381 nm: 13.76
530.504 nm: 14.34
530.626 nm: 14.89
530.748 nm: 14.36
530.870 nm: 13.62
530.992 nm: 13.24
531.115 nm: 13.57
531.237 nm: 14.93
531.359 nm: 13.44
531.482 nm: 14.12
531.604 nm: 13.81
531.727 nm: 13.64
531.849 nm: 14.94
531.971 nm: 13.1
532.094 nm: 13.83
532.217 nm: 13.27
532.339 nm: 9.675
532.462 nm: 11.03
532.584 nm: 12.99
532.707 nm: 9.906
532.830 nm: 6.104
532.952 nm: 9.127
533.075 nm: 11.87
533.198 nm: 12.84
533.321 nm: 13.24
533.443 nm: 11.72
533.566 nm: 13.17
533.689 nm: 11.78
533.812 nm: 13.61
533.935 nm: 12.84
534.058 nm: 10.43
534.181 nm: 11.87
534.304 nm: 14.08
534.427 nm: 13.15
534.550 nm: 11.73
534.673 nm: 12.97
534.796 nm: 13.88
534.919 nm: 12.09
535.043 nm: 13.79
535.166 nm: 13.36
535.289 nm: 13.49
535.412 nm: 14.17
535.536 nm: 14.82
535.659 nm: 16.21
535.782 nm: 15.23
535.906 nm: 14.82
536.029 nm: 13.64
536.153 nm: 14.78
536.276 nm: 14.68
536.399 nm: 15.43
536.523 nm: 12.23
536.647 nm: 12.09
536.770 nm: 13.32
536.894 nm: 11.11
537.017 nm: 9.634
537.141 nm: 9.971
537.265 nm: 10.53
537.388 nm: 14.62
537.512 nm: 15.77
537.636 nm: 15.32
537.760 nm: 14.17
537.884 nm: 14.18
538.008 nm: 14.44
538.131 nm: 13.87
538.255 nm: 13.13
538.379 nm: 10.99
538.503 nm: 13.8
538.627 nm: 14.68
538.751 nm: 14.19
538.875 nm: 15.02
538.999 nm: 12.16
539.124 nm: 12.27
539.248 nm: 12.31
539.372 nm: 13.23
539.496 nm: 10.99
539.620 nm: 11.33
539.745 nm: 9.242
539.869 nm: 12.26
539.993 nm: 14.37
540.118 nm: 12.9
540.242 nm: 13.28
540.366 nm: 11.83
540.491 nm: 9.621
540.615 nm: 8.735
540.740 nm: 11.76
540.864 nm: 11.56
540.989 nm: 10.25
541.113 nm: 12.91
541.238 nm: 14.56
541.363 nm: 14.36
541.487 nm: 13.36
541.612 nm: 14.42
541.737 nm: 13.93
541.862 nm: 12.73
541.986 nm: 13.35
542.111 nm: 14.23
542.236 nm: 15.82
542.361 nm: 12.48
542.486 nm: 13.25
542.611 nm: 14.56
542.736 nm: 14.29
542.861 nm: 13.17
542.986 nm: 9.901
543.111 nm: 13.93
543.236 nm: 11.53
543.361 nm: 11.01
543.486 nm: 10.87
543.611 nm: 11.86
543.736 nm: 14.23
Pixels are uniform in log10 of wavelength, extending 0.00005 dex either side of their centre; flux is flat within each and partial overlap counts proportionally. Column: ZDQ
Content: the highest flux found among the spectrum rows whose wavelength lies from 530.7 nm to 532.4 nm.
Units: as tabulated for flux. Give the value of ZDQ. 14.94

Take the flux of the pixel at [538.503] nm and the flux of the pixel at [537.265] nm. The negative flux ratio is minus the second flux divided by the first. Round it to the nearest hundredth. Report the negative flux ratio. -0.76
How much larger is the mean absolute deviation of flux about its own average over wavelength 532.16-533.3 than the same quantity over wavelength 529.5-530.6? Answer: 0.8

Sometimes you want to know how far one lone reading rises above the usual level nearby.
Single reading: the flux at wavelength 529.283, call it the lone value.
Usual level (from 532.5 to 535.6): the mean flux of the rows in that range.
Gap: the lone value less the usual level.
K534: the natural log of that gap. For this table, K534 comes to 0.62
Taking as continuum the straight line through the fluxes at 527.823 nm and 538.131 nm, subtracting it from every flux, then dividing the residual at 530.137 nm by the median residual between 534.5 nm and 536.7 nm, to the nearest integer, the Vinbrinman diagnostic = -37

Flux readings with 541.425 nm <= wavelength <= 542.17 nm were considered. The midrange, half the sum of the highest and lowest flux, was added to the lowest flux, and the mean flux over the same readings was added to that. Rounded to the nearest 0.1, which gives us 40.0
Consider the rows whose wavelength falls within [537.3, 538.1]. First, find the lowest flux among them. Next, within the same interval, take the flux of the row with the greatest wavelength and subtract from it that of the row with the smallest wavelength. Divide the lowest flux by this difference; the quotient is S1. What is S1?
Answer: -79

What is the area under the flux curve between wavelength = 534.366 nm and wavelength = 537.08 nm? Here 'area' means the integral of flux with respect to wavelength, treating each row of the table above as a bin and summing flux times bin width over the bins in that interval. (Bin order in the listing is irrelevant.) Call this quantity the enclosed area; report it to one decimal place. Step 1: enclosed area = 36.6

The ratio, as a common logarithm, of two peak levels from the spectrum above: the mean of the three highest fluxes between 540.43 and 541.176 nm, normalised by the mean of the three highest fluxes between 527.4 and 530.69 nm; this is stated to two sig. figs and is -0.11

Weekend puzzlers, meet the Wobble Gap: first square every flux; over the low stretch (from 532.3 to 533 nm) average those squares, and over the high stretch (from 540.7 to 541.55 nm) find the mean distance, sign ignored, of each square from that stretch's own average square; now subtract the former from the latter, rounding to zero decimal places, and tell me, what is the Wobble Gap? -69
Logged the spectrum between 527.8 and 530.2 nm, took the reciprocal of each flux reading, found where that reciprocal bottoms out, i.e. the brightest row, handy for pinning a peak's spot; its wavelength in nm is 528.674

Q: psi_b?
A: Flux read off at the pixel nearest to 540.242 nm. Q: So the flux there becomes 13.28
